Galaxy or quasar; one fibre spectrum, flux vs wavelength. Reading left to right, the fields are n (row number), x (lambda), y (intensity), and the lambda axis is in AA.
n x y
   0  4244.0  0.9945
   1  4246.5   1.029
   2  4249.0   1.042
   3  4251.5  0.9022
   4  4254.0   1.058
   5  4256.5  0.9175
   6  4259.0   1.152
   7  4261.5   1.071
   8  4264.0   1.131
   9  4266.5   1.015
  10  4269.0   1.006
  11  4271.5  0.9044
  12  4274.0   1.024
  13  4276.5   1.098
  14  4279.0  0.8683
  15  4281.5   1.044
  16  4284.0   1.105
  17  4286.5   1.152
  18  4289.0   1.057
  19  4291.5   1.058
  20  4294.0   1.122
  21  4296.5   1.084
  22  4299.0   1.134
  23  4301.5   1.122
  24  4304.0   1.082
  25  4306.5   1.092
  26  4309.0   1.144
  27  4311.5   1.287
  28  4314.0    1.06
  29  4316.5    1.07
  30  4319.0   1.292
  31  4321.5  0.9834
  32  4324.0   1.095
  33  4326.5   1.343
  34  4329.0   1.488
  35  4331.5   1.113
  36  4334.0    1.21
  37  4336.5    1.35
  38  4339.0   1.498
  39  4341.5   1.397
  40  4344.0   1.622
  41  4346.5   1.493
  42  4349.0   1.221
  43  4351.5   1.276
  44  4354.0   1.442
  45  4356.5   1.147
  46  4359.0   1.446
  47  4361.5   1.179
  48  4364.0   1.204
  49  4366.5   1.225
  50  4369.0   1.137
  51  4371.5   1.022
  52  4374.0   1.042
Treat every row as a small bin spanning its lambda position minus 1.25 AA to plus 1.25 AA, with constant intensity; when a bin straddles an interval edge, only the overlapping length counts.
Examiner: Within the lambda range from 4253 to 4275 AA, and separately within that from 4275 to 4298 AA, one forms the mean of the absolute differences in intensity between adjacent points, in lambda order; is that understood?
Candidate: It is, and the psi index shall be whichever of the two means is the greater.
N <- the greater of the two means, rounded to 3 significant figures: 0.108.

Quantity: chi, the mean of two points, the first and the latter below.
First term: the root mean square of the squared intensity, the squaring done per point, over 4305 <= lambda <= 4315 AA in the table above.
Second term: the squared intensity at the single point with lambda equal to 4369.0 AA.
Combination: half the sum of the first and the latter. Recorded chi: 1.31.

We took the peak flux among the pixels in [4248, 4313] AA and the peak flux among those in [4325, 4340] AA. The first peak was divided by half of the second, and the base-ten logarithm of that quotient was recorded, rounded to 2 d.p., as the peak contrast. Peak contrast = 0.24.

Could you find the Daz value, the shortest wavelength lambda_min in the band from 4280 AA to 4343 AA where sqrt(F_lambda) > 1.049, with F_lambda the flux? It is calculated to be 4284.0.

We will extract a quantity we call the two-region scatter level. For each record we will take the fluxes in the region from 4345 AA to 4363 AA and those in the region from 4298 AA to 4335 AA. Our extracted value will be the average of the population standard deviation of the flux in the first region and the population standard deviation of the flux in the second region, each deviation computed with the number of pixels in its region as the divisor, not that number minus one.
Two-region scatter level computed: 0.130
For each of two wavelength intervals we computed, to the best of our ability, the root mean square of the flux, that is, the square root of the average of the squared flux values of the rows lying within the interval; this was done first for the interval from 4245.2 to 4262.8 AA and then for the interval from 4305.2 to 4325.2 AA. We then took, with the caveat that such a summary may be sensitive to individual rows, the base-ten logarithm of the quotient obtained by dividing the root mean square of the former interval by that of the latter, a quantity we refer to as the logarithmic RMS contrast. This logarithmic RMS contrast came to -0.042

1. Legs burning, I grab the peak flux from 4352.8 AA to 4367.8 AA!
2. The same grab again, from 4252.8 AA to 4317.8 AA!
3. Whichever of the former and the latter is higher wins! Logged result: 1.45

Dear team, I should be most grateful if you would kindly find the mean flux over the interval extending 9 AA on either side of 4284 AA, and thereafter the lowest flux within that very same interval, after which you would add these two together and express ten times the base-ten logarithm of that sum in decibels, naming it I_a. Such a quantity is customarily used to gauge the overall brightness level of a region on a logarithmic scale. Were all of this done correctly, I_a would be 2.84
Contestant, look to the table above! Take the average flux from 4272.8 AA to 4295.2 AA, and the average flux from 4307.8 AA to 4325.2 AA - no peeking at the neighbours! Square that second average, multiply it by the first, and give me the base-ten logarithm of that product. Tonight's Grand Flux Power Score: 0.13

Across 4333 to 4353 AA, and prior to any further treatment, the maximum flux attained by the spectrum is 1.622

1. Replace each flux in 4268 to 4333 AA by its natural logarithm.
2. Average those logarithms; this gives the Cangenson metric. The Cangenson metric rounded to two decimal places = 0.10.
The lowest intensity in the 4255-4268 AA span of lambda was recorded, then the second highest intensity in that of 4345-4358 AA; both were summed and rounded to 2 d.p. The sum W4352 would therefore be 2.36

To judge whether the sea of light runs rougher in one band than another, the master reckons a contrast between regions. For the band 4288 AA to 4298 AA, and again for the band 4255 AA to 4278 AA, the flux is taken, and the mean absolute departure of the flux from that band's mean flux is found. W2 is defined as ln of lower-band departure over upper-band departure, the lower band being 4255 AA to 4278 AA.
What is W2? 1.1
